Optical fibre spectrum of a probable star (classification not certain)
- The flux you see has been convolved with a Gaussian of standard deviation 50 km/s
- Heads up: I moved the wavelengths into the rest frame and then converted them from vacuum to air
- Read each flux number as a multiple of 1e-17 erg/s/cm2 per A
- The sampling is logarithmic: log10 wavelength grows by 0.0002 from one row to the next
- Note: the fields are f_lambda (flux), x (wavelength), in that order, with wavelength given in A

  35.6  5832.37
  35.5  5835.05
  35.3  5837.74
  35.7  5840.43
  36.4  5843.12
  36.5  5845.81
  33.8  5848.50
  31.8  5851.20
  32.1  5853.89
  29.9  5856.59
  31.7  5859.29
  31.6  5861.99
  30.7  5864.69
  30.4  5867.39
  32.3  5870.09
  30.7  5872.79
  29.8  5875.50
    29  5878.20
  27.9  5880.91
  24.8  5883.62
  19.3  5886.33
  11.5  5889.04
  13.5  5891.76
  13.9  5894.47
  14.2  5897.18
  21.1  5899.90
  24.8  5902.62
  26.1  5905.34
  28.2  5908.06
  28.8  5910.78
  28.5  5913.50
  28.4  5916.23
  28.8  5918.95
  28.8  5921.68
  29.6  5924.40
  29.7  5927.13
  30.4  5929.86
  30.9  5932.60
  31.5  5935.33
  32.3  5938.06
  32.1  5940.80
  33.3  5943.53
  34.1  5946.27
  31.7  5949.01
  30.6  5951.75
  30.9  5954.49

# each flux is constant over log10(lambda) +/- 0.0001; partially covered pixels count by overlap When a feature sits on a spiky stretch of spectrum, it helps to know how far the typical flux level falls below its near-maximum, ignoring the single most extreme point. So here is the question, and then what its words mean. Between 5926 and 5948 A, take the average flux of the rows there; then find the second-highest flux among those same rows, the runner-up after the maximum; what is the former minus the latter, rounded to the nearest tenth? -1.5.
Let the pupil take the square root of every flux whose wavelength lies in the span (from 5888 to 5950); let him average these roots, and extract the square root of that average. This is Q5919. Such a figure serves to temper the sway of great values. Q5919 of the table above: 2.26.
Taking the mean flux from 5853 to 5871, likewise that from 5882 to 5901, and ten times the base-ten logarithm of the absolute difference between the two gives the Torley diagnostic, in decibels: 12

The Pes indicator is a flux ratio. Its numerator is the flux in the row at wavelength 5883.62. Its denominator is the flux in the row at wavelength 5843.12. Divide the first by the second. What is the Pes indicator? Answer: 0.68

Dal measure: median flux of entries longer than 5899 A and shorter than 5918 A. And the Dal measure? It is 28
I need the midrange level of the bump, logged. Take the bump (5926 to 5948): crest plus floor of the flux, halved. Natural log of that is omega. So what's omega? 3.46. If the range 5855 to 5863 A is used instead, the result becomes 3.43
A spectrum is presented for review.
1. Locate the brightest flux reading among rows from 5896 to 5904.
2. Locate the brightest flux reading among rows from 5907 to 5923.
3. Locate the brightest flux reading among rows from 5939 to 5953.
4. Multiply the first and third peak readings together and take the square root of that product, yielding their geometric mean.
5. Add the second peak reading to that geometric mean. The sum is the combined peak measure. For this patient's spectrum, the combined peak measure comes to 57.9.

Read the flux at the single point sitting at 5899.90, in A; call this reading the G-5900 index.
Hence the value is 21.1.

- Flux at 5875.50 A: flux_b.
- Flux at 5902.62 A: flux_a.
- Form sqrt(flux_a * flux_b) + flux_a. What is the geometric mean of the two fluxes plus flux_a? 52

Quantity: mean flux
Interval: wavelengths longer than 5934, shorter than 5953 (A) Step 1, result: 32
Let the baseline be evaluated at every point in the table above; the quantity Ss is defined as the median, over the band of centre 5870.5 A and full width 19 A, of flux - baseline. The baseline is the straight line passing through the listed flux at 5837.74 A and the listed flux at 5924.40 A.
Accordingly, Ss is -2.8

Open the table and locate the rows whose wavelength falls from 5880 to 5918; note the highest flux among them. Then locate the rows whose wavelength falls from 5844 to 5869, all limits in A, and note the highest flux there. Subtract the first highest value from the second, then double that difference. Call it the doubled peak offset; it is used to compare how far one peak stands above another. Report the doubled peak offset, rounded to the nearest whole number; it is 15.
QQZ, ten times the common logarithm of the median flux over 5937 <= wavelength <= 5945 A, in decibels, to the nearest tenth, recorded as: 15.1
